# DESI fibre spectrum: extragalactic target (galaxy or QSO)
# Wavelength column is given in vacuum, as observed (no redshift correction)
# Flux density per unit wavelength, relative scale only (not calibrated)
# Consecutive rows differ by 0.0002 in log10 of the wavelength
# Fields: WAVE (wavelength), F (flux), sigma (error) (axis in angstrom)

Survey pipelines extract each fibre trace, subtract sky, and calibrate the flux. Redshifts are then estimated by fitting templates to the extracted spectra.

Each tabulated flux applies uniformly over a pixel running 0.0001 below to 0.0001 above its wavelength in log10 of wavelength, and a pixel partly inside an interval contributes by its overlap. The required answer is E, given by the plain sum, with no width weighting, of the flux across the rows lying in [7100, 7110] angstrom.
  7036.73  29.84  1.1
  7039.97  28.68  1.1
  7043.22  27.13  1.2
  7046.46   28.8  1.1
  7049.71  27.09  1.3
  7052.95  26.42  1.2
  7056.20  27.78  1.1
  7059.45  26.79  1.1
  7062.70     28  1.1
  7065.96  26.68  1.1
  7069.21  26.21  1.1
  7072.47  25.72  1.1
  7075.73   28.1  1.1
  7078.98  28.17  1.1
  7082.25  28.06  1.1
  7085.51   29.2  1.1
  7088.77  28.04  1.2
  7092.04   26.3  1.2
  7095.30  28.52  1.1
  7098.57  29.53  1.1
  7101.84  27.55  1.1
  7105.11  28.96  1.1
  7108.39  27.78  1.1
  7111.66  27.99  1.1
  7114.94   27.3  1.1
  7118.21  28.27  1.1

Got 84.3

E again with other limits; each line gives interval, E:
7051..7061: 81.0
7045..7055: 82.3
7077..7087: 85.4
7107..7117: 83.1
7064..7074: 78.6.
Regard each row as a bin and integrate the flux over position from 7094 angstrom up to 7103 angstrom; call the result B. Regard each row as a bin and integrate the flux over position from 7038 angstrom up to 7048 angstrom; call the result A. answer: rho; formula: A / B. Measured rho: 1.10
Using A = 283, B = 257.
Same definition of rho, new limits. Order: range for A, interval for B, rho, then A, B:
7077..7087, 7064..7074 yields 1.08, 285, 263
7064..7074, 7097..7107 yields 0.92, 263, 286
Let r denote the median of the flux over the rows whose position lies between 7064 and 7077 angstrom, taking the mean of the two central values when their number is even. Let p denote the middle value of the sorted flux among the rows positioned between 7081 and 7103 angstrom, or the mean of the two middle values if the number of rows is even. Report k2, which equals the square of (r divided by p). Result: 0.89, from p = 28.1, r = 26.4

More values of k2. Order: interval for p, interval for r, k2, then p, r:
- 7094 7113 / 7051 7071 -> 0.90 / 28.3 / 26.7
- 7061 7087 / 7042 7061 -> 0.94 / 28.0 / 27.1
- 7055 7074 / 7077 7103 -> 1.11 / 26.7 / 28.1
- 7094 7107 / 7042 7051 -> 0.89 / 28.7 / 27.1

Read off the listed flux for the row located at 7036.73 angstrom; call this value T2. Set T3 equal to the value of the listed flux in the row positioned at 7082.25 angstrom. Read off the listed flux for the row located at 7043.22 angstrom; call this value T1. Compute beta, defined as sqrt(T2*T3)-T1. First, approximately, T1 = 27.13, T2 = 29.84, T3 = 28.06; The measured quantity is 1.8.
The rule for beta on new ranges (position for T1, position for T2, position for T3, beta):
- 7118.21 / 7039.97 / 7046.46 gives 0.5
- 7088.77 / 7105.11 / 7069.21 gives -0.5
